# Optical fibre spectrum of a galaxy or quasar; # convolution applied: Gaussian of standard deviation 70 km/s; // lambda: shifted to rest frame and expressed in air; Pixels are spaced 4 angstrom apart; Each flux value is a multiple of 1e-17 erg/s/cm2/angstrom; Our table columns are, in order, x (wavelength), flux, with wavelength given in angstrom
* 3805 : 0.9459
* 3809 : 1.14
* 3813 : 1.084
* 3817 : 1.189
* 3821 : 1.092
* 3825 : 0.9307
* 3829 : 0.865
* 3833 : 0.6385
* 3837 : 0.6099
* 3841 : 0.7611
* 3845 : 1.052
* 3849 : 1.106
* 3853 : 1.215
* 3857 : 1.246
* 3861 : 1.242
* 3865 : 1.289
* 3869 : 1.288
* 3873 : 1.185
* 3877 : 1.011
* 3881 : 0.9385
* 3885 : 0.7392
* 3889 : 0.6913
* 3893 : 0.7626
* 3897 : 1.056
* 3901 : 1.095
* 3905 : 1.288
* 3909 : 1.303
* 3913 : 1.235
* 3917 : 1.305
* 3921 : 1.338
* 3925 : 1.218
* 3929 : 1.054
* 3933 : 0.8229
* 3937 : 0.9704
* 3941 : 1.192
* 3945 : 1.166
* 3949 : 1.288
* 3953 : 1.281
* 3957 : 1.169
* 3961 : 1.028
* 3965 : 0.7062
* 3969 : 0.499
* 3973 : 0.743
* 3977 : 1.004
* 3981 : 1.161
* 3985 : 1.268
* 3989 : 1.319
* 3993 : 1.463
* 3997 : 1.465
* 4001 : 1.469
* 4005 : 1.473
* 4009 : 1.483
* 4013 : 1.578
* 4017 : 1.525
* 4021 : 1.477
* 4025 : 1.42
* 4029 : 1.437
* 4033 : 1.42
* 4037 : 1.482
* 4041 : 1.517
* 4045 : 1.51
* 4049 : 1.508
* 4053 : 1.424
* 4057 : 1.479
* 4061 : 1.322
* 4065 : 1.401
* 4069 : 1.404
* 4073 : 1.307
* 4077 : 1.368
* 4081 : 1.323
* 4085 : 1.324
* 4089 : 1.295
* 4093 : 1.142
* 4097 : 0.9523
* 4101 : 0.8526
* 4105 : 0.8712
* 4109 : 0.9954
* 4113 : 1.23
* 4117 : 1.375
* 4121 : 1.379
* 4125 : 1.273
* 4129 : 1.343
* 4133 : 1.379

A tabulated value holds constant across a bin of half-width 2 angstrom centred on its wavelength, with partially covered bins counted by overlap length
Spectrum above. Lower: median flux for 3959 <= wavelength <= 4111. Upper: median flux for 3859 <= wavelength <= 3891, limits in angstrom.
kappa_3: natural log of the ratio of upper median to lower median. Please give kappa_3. -0.23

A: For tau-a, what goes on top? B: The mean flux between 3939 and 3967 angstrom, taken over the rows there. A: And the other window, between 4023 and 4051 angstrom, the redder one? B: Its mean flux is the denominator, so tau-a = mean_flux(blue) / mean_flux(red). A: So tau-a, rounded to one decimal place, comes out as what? 0.8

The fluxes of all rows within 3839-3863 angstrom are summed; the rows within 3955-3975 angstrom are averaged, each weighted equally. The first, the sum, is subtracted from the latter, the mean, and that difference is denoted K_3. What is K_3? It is -5.8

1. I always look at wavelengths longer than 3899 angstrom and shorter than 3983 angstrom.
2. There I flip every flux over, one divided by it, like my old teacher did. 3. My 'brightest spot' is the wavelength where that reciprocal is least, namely 3921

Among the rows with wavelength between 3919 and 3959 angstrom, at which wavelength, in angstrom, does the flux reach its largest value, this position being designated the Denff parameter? 3921 angstrom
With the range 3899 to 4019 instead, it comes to 4013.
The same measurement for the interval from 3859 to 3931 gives 3921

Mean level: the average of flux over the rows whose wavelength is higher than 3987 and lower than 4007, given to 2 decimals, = 1.44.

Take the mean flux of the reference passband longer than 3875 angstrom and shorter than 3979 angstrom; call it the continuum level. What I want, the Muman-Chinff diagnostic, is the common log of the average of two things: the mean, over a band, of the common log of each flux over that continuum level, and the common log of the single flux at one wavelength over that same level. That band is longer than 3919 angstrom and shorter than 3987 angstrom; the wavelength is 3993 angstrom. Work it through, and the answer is -1.14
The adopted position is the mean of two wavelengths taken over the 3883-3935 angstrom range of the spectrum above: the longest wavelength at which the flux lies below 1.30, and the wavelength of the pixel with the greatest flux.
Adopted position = 3927 angstrom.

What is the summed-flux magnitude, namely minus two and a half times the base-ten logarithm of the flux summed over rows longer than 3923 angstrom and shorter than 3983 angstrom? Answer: -2.96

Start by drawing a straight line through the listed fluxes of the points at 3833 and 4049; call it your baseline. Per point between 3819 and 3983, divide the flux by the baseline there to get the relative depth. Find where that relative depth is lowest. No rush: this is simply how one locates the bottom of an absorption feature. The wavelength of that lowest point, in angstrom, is 3969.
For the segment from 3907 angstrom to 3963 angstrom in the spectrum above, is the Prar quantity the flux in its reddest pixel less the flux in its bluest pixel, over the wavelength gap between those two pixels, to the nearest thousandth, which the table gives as -0.005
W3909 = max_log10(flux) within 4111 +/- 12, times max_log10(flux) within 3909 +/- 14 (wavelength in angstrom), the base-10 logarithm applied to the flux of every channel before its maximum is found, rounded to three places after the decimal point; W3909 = 0.018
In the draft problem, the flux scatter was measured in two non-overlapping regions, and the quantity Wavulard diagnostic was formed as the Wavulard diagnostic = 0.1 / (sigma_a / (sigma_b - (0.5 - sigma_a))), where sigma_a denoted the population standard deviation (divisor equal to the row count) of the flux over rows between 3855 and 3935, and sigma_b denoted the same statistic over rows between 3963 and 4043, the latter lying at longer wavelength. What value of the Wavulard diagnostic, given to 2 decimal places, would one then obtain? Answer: 0.00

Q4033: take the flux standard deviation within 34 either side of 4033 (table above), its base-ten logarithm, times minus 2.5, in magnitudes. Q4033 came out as 3.1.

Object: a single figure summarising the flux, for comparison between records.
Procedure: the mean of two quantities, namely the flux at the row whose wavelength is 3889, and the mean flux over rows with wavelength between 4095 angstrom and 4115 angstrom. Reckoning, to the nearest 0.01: 0.84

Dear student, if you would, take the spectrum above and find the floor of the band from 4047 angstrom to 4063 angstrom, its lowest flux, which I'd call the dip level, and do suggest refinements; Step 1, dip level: 1.322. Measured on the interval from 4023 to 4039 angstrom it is 1.42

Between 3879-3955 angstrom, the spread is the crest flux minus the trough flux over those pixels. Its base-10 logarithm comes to -0.19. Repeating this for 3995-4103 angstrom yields -0.14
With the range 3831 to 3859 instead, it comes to -0.20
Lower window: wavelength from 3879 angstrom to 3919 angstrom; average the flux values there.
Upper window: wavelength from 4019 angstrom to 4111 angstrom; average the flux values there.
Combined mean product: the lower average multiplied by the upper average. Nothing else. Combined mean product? 1.37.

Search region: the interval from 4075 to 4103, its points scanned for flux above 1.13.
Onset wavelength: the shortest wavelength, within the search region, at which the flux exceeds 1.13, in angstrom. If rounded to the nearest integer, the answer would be 4077 angstrom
